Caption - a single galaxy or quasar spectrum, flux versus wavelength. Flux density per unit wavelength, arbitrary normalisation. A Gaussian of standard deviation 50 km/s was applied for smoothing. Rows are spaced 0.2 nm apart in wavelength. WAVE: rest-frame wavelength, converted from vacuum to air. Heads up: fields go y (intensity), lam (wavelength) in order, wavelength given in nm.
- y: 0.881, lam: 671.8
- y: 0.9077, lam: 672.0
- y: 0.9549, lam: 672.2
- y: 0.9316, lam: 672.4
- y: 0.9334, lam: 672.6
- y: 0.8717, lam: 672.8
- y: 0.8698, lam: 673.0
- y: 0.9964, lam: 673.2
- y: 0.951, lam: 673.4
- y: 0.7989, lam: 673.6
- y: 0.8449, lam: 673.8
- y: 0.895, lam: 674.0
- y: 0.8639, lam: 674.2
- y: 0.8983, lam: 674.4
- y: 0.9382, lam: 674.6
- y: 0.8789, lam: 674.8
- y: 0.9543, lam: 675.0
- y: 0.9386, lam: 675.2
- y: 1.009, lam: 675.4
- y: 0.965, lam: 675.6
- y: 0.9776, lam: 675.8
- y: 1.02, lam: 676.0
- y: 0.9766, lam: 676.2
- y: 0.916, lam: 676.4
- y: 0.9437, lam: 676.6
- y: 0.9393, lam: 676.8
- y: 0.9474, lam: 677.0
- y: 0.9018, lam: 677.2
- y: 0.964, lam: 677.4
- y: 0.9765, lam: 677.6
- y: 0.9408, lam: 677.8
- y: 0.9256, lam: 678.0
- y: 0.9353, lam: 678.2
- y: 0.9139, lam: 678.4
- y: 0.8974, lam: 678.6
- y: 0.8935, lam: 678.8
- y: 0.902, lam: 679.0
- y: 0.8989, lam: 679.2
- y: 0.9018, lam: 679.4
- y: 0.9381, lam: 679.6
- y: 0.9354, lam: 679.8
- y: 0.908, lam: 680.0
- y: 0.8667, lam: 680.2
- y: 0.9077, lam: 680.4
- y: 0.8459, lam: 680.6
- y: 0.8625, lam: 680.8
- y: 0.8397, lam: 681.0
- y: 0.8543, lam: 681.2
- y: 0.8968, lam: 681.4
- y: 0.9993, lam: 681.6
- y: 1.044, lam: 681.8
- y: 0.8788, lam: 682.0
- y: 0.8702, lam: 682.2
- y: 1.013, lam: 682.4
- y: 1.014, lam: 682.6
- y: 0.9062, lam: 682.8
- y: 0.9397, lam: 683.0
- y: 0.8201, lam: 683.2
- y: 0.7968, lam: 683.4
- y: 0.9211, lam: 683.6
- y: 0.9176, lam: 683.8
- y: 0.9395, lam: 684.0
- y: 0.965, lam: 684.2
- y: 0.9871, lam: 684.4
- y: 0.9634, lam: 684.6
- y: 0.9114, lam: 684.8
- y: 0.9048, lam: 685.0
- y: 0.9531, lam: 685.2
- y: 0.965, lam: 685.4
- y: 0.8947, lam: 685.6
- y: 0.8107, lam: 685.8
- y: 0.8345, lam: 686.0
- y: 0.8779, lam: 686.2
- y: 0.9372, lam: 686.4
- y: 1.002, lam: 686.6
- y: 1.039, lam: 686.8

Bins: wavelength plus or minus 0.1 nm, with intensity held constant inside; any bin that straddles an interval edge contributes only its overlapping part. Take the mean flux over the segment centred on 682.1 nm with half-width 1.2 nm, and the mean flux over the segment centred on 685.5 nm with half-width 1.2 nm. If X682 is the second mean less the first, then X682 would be -0.003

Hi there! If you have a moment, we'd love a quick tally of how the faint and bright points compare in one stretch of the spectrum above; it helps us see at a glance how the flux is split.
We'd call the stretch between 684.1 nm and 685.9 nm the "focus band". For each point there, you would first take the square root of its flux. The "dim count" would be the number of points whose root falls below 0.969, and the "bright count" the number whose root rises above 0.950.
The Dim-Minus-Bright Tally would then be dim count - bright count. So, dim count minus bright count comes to -3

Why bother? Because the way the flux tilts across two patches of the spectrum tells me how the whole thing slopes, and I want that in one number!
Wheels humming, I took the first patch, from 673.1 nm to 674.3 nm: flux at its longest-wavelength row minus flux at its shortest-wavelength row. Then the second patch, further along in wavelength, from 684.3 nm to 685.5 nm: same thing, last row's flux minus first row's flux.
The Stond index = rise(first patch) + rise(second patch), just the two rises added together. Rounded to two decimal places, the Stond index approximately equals -0.15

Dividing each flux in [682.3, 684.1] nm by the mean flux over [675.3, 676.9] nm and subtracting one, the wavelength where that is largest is 682.6 nm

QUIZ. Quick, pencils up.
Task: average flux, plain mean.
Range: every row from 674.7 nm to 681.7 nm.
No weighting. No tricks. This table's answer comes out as 0.925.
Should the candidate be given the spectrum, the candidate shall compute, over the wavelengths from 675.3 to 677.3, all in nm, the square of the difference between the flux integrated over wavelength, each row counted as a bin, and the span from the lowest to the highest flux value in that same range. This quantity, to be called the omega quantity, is 3.2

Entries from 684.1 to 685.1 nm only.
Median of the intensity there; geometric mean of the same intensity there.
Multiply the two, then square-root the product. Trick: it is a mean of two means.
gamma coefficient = 0.955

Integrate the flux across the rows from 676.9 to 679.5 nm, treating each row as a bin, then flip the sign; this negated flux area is -2.400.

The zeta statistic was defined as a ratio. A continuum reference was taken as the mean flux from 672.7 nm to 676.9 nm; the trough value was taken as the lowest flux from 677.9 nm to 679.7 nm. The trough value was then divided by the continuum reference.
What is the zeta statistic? 0.96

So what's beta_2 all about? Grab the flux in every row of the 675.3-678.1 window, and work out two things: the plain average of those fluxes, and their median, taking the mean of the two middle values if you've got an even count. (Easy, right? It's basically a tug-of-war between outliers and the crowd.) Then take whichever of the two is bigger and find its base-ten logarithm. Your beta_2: -0.019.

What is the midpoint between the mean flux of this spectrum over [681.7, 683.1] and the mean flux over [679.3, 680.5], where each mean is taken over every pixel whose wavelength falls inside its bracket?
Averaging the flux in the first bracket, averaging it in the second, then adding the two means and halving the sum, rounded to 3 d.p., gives 0.931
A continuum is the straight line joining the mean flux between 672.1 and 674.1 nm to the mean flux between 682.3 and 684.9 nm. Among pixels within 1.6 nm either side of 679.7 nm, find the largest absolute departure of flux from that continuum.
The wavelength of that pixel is 681.0 nm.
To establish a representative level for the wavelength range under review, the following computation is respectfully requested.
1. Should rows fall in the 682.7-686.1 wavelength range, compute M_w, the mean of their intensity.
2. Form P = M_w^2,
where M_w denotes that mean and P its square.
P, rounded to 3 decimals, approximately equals 0.824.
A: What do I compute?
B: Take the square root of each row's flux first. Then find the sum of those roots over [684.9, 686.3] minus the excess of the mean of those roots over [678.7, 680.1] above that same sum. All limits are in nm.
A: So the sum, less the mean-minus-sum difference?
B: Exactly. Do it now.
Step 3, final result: 12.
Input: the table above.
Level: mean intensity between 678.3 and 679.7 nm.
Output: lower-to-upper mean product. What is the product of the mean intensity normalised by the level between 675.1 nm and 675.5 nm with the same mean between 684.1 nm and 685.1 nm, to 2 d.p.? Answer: 1.12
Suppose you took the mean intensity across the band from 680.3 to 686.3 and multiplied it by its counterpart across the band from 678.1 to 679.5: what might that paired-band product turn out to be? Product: 0.826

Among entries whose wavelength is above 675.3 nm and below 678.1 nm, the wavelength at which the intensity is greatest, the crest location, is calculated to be 676.0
